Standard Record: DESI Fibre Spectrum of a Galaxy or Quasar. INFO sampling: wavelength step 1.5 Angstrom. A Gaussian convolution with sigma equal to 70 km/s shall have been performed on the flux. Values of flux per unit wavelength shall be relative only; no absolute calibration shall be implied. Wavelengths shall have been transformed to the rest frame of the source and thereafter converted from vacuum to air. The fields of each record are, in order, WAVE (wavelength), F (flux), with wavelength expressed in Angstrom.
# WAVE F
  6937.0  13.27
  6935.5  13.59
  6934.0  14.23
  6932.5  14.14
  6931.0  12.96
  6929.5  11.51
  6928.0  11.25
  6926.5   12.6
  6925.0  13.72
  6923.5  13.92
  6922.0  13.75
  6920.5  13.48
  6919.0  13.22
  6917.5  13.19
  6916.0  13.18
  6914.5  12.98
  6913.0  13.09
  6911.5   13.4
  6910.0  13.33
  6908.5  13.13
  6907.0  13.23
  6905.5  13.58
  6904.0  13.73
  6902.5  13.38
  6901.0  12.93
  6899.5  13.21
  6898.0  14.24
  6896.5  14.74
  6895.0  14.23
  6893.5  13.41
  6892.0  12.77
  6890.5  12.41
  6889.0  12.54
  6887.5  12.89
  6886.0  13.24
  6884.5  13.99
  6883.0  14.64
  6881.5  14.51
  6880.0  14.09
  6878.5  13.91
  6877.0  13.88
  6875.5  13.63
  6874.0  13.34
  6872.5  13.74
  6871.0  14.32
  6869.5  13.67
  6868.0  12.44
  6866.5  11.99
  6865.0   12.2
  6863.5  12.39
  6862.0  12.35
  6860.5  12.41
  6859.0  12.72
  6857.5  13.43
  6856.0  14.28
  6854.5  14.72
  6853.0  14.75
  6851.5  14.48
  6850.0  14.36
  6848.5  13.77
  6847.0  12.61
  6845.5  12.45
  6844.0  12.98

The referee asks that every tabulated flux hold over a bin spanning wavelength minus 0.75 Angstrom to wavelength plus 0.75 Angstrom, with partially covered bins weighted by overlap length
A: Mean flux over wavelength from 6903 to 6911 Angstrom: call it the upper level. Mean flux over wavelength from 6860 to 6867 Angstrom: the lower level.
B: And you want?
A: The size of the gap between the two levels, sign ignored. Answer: 1.1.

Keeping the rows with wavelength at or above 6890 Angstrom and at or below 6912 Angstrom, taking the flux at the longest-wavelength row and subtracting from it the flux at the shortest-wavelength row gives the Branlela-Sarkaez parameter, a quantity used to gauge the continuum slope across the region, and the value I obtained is 0.99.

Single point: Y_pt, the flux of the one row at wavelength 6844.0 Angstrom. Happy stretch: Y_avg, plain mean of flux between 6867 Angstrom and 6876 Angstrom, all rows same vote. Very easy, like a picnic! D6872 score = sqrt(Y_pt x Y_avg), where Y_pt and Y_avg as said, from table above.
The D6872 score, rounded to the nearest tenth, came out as 13.2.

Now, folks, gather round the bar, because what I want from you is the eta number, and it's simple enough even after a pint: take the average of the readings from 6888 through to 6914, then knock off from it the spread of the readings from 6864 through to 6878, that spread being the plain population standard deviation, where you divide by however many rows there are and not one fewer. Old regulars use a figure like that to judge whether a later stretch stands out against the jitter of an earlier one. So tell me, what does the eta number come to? 12.59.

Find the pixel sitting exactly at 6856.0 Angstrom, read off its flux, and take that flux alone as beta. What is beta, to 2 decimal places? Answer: 14.28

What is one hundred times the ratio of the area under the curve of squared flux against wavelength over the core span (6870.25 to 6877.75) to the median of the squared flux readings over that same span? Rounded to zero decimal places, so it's 755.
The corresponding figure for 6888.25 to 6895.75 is 788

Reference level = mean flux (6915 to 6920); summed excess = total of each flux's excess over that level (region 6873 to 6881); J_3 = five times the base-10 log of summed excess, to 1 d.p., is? 2.3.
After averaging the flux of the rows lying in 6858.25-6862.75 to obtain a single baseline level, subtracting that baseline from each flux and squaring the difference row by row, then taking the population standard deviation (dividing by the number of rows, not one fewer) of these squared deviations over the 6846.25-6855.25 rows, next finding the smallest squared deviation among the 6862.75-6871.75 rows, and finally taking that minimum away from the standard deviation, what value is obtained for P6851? 1.8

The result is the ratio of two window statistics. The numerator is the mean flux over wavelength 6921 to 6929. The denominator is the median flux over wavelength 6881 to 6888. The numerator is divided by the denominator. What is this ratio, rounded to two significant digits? 0.93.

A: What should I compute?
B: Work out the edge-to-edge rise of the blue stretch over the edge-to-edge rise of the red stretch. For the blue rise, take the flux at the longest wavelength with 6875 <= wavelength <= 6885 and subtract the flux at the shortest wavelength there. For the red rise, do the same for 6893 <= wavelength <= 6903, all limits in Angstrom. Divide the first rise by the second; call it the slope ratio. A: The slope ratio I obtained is -12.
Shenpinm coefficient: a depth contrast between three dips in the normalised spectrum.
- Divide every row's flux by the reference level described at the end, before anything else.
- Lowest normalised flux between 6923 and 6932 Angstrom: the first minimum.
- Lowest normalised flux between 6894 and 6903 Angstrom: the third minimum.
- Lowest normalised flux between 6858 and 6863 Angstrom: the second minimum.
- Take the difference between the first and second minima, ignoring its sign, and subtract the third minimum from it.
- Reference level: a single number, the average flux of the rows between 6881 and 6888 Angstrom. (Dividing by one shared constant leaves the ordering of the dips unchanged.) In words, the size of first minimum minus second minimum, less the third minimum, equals -0.85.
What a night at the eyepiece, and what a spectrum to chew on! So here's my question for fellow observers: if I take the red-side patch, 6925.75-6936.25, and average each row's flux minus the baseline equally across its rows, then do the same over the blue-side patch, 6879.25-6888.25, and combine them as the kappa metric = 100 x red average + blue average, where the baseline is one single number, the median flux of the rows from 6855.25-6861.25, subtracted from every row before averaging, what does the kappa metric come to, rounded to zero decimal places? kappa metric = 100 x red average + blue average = -17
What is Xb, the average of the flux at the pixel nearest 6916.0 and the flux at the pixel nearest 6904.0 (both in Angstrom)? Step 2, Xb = 13.5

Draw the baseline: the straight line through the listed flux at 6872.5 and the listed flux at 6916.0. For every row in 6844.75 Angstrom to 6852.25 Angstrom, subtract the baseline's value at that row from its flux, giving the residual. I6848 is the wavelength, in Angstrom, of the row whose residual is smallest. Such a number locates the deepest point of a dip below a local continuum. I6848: 6845.5 Angstrom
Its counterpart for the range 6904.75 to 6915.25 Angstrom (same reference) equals 6914.5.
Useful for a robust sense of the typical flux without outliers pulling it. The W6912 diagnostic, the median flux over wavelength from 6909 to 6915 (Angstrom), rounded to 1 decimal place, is 13.2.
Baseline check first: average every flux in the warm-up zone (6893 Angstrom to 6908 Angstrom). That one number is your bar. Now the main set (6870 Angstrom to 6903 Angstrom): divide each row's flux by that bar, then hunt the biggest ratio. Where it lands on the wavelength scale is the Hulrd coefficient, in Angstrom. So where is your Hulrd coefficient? 6896.5 Angstrom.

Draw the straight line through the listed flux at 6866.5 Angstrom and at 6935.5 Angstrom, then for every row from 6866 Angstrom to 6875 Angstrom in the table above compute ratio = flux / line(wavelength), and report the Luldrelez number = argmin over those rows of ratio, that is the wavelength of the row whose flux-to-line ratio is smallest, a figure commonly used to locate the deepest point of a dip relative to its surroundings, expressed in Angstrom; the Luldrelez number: 6866.5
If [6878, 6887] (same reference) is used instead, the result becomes 6886.0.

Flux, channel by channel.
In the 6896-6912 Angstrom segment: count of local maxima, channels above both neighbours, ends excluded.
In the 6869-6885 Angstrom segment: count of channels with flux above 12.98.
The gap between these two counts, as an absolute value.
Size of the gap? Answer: 10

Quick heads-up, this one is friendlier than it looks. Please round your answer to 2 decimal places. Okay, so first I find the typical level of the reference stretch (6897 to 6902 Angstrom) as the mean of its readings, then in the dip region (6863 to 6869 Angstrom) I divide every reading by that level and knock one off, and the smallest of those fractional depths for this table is -0.11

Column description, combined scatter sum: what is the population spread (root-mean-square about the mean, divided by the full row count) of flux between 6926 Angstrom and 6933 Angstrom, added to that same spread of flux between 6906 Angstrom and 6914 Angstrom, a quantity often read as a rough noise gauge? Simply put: 1.2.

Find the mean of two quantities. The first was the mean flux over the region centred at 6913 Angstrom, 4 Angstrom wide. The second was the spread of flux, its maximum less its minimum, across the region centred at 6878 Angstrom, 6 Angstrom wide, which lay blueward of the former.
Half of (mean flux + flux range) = 6.81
